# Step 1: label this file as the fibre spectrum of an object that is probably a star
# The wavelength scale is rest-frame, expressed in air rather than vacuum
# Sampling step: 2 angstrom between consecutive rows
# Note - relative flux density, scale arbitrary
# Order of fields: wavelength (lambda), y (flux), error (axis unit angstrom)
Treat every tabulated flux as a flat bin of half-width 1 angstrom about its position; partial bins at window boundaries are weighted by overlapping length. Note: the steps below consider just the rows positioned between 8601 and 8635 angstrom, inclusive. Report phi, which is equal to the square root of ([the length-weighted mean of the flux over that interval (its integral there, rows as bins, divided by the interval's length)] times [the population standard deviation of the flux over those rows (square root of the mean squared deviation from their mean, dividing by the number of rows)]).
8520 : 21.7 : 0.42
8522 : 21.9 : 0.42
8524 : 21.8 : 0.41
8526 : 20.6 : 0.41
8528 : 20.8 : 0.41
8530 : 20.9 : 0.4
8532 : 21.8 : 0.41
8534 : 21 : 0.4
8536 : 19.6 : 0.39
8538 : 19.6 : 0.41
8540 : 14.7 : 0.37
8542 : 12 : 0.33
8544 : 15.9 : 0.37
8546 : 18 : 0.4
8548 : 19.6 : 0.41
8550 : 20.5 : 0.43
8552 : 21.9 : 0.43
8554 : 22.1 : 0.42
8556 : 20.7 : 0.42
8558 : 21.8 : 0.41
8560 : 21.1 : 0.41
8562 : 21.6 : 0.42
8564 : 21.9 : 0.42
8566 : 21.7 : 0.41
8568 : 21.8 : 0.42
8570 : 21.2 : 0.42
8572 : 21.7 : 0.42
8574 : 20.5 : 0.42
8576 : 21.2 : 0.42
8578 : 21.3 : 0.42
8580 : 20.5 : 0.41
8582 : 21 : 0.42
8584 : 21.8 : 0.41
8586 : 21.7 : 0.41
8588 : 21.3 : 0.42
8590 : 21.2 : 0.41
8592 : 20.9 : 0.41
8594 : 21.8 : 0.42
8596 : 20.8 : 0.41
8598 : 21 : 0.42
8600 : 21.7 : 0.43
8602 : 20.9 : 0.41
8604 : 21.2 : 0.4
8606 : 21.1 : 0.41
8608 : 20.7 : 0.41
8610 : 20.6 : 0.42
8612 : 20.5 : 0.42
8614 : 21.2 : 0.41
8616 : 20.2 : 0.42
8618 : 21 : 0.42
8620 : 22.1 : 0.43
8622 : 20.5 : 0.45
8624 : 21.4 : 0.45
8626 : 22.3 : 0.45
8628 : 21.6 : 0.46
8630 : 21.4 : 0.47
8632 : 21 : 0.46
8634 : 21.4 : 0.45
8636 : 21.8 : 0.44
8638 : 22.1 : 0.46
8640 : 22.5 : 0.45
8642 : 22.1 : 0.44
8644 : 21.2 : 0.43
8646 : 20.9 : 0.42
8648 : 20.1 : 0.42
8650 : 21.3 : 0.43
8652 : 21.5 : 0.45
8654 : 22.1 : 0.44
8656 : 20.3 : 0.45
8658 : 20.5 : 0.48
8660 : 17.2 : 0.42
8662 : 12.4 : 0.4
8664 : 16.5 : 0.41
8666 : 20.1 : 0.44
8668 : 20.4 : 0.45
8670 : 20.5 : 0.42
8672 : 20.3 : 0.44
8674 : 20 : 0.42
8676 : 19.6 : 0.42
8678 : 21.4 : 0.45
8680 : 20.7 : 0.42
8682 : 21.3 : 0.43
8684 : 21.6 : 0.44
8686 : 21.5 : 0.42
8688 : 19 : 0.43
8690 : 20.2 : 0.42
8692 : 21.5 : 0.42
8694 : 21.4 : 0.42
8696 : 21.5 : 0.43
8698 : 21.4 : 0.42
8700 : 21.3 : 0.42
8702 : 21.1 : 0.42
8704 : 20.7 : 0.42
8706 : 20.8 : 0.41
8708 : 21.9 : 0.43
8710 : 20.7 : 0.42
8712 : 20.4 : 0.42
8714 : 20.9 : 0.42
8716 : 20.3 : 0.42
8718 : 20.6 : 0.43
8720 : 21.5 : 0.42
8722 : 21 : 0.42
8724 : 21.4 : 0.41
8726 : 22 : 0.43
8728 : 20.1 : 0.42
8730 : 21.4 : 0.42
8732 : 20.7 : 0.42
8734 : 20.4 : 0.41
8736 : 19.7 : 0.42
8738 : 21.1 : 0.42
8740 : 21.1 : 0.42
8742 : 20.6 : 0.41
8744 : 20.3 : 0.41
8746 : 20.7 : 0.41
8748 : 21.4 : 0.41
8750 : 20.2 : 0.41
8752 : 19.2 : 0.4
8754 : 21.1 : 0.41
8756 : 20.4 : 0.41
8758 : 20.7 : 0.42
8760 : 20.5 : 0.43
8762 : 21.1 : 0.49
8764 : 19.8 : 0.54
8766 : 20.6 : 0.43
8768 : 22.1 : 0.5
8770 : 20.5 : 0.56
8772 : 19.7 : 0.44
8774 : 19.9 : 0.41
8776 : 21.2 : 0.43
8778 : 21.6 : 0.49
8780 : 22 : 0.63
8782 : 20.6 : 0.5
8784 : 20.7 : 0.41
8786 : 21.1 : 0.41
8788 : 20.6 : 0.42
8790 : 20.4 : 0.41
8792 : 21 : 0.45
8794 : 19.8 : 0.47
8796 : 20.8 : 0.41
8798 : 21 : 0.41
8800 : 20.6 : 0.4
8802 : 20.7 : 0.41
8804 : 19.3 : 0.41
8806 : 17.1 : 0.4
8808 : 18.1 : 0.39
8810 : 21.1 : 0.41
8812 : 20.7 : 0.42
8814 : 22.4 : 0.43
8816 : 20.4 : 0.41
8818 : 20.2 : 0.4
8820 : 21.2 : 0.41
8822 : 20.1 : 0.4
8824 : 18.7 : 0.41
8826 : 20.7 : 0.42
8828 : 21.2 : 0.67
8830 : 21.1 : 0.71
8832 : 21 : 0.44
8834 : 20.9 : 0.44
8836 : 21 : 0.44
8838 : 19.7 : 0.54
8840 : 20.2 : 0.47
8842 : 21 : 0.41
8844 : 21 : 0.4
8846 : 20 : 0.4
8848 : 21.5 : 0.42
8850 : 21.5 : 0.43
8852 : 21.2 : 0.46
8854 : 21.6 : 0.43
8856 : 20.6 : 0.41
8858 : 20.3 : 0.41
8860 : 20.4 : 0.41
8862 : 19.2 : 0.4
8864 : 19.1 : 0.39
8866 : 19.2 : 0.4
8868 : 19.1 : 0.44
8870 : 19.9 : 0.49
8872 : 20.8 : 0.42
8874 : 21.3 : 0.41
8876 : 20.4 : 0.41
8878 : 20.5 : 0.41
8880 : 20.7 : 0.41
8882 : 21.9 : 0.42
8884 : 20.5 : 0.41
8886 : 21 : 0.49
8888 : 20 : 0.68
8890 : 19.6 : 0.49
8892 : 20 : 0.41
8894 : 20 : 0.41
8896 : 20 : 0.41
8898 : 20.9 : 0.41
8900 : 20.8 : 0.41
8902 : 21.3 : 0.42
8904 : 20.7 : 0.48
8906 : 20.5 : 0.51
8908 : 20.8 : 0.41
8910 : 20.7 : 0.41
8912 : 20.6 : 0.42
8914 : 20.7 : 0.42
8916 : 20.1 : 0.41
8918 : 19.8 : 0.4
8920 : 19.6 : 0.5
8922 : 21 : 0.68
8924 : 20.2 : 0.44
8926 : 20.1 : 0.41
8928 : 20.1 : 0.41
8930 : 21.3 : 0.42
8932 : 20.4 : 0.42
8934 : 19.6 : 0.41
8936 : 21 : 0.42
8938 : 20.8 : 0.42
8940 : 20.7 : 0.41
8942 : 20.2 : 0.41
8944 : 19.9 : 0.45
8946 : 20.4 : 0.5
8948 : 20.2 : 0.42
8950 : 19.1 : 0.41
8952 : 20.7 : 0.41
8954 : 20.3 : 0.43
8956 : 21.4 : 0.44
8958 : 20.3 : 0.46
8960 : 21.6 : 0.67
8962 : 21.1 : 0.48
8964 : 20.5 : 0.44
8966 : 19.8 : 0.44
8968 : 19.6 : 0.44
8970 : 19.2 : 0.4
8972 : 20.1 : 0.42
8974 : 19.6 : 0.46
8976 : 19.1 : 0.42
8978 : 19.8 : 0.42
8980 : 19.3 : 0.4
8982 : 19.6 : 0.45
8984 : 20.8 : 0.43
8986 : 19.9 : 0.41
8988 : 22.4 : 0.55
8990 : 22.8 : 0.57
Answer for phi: 3.38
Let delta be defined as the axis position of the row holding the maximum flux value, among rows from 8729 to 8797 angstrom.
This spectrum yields 8768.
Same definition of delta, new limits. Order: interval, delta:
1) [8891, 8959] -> 8956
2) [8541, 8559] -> 8554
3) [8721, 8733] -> 8726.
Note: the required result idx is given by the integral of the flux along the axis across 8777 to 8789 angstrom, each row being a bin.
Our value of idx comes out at 253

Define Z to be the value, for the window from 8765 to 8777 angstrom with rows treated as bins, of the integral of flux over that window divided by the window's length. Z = 20.67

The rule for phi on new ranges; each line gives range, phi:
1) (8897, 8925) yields 3.05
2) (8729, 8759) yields 3.48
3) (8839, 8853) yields 3.40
